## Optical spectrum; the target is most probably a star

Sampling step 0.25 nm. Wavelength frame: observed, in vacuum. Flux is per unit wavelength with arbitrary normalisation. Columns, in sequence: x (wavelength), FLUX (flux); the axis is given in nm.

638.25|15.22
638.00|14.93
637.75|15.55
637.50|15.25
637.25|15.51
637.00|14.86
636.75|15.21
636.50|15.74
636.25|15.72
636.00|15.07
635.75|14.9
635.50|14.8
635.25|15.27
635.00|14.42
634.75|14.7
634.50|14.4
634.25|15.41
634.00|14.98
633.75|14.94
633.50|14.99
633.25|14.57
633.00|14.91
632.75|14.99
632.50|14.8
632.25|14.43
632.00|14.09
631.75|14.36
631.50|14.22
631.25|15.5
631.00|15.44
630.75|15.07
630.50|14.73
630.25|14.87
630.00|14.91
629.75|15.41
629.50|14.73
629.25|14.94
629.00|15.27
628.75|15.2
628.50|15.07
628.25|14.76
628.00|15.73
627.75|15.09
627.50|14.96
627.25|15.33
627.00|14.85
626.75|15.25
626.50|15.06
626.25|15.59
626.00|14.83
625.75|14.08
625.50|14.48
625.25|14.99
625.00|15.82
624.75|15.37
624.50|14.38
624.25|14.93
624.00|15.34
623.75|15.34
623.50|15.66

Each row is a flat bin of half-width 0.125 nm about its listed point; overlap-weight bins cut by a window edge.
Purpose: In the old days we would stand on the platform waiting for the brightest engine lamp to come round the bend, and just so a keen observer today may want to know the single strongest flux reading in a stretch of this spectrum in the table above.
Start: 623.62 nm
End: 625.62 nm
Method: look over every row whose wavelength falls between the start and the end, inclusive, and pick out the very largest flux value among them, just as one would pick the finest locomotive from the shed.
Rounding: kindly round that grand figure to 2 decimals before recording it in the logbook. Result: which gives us 15.82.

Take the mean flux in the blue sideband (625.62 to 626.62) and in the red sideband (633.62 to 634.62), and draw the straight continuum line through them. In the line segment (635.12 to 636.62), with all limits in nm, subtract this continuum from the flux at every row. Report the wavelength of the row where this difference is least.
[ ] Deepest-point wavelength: 635.50 nm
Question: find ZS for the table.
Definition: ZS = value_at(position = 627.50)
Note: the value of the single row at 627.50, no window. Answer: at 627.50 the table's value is 14.96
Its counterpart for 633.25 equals 14.57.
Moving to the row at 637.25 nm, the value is 15.51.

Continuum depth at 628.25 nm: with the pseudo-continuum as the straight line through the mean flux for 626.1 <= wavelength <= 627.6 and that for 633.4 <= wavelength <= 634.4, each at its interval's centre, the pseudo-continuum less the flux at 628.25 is 0.39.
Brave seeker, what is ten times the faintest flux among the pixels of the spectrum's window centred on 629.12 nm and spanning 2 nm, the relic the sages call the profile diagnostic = 147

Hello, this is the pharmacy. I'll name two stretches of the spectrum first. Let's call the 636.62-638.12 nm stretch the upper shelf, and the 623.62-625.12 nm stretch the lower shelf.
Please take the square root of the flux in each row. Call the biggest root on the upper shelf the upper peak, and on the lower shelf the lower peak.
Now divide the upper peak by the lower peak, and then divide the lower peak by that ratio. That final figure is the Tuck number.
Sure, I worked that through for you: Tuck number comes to 4.01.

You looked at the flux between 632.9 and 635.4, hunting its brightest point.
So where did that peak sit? 634.25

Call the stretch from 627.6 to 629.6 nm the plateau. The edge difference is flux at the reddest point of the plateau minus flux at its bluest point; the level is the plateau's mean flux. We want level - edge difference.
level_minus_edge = 15.5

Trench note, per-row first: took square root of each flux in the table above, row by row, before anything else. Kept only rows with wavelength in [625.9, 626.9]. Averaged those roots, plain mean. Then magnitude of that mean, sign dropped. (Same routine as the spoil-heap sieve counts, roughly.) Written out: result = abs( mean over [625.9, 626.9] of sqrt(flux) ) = 3.90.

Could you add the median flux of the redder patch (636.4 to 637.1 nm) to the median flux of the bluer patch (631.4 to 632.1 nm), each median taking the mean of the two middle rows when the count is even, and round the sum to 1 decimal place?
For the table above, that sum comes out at 29.4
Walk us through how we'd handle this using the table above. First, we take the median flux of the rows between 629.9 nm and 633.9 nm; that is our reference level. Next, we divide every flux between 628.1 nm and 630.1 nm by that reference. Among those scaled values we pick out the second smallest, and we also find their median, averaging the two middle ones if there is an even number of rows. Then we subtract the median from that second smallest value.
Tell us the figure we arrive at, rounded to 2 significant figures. -0.016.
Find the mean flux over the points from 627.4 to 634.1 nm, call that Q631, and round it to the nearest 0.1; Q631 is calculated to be 14.9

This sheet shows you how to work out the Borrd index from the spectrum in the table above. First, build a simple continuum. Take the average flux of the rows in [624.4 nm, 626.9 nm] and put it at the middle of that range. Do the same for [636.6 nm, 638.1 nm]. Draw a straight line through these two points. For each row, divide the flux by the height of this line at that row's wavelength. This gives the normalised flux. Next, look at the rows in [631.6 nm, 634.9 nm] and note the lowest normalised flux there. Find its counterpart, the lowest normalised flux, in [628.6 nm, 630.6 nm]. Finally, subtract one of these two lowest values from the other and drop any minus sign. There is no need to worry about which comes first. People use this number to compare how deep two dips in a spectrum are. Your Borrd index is 0.044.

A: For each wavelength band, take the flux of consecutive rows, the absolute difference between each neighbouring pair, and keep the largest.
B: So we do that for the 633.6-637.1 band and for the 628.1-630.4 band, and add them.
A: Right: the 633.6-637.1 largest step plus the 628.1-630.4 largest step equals 1.7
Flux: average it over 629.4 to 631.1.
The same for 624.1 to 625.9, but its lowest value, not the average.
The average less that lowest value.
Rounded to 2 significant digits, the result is 0.94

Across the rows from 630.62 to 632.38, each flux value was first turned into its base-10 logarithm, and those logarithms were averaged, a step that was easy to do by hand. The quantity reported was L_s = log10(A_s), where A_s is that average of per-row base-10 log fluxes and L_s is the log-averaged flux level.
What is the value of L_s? 0.0674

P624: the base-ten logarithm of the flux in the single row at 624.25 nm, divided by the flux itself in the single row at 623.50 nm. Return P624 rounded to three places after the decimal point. 0.075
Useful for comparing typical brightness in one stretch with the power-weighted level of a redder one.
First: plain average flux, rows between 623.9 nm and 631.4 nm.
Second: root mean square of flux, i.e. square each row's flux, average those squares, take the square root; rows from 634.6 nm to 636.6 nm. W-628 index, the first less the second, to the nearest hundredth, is -0.02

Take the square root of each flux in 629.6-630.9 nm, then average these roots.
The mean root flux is 3.87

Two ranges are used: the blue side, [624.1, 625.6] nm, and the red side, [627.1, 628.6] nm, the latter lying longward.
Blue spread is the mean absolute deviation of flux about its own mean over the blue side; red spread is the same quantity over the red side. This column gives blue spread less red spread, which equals 0.15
